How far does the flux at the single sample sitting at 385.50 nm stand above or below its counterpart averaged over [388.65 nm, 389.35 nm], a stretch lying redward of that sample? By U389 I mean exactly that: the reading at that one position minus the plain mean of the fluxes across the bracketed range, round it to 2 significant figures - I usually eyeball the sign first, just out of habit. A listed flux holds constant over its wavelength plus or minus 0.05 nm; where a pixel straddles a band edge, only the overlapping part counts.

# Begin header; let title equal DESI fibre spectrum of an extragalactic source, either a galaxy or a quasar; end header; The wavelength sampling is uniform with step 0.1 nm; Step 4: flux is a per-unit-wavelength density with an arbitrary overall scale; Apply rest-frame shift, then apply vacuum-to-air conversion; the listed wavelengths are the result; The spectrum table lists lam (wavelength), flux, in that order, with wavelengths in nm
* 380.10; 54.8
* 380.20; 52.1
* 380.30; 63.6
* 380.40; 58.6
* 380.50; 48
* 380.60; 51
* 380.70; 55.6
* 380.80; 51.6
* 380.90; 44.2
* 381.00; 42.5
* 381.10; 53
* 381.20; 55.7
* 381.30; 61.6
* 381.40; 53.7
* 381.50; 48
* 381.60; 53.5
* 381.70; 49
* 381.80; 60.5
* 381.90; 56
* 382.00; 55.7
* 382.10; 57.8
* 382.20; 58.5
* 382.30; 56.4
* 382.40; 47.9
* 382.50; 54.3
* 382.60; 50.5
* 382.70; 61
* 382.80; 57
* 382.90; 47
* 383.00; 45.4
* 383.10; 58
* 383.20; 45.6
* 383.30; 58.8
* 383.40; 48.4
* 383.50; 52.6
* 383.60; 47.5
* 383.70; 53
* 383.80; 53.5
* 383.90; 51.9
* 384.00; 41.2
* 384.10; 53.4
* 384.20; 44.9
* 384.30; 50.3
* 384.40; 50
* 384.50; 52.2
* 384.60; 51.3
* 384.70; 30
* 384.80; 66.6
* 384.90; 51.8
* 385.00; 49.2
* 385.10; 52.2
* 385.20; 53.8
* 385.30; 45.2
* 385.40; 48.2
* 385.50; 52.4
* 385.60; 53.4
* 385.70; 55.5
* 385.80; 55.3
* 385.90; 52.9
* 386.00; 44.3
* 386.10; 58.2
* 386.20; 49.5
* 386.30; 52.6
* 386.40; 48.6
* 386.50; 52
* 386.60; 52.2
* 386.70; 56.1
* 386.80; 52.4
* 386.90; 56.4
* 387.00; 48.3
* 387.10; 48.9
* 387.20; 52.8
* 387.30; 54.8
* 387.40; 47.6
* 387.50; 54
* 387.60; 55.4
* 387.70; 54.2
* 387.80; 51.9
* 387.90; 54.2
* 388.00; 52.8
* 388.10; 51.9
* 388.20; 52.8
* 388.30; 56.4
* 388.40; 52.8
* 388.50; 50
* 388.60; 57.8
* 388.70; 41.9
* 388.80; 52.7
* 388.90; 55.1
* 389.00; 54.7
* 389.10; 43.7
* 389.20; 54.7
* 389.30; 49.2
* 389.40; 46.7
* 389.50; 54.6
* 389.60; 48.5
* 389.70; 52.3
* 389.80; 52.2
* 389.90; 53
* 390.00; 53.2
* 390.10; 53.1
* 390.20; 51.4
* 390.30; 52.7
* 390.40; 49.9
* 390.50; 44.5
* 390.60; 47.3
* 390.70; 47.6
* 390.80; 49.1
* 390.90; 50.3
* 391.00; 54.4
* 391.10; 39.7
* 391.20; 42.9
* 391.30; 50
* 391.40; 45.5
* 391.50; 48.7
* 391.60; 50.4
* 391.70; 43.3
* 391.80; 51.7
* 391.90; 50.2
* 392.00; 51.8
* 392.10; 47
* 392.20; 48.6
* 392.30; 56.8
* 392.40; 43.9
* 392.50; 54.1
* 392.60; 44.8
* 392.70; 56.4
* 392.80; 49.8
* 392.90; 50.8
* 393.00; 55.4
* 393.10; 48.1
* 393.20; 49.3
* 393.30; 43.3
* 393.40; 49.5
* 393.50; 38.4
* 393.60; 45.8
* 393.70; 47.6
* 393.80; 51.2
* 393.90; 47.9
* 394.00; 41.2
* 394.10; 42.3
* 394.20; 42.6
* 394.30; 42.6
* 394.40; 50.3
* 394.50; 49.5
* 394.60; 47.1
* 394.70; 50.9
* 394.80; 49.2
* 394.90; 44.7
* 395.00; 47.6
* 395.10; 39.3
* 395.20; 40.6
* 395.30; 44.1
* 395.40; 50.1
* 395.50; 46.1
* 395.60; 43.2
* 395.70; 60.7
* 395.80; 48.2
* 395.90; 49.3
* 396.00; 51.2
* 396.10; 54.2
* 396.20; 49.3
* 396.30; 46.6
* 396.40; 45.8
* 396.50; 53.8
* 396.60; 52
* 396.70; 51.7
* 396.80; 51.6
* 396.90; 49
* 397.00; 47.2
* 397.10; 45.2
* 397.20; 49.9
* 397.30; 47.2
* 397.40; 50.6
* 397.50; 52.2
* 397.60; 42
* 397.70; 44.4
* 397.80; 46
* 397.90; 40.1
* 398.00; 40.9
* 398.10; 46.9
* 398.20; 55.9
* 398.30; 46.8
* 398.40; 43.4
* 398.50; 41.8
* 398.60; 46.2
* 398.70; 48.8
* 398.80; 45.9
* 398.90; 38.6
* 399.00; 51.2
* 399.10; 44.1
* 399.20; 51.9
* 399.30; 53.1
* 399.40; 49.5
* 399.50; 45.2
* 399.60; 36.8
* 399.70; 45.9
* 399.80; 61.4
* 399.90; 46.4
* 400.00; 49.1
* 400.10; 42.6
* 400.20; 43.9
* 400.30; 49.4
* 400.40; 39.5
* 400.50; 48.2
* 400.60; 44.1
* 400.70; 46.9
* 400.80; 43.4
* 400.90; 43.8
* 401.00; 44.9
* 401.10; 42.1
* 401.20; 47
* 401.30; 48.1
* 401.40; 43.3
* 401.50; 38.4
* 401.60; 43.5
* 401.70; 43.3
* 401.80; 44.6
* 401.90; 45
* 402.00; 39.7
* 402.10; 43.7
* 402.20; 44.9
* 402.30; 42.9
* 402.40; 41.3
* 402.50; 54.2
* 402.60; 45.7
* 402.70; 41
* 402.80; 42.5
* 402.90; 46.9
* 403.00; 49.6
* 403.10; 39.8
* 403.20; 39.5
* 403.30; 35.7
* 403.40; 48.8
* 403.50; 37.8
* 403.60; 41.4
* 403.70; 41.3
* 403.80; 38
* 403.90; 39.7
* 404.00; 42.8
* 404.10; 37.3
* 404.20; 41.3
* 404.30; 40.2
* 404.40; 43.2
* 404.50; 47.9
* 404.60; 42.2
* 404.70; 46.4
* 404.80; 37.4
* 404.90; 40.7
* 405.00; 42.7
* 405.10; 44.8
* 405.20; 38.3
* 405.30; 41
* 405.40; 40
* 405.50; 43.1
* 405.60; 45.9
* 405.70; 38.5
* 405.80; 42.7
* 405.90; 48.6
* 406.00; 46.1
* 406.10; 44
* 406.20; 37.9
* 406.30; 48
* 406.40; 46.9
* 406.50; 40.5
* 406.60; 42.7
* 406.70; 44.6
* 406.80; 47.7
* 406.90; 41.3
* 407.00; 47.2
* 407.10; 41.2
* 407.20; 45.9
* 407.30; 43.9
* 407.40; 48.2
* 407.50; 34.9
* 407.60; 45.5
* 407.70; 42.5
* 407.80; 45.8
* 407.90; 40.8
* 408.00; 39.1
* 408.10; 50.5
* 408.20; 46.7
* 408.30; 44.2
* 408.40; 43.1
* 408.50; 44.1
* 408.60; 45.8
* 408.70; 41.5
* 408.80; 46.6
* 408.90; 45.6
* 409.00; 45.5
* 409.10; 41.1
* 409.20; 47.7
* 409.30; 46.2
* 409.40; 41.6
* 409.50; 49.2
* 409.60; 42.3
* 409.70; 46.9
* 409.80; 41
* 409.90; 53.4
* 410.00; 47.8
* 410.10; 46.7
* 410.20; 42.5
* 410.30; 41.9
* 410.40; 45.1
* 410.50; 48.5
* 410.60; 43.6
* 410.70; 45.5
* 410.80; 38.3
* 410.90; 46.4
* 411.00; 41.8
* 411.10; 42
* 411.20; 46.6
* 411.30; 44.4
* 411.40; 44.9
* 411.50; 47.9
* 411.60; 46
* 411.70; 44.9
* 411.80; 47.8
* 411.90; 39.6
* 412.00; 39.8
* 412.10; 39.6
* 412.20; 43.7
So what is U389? 2.1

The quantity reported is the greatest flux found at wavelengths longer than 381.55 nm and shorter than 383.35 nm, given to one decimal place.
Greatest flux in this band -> 61.0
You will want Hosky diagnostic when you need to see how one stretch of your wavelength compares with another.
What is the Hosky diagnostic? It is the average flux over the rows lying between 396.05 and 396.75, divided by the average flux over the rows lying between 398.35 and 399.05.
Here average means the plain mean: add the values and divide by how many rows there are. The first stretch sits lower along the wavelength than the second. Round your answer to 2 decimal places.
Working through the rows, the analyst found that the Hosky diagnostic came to 1.12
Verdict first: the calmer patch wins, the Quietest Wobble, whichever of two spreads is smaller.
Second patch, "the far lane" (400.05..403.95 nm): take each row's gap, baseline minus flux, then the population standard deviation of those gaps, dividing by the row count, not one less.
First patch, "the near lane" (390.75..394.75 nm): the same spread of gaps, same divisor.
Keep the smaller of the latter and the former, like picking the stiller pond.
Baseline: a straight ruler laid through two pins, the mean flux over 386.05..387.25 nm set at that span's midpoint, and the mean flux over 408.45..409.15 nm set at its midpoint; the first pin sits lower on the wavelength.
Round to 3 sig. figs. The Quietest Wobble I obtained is 3.67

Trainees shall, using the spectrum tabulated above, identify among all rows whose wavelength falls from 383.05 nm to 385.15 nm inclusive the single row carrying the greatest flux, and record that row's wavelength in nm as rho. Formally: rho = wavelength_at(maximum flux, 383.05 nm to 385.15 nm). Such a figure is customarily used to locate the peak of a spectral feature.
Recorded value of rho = 384.80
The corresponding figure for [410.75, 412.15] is 411.50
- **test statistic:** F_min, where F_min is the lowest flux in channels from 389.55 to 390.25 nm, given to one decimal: 48.5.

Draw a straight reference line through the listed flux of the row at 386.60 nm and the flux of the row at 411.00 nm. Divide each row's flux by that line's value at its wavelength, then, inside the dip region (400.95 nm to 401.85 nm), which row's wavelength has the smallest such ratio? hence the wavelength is 401.50 nm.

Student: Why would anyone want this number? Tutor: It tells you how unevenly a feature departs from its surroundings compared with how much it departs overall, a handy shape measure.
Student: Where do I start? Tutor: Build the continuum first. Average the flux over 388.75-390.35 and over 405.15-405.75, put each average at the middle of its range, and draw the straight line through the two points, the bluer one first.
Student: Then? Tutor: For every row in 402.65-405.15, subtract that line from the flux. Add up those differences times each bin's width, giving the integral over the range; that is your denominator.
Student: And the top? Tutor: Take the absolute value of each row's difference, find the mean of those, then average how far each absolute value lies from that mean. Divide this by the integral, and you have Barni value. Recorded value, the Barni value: -3.5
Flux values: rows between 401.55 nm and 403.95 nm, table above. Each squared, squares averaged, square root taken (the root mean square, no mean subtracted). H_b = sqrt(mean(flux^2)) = 43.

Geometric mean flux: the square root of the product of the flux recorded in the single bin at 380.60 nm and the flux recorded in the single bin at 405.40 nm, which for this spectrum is 45.2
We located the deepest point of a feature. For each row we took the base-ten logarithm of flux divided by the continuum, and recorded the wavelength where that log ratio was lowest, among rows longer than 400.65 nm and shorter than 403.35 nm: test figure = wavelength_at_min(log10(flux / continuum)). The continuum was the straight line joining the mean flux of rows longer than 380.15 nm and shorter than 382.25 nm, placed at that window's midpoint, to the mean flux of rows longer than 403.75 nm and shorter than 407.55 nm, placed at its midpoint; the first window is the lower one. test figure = 403.30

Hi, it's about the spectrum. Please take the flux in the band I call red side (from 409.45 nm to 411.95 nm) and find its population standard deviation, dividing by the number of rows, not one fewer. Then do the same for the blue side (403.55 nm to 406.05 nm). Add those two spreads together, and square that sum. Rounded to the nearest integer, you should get 41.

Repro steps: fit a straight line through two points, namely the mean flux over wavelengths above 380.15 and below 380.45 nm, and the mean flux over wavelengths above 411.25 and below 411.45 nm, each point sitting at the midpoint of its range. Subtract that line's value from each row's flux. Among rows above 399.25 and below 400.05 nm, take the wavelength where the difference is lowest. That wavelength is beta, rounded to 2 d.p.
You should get 399.60 nm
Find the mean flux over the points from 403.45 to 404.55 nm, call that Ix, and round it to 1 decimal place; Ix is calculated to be 41.0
